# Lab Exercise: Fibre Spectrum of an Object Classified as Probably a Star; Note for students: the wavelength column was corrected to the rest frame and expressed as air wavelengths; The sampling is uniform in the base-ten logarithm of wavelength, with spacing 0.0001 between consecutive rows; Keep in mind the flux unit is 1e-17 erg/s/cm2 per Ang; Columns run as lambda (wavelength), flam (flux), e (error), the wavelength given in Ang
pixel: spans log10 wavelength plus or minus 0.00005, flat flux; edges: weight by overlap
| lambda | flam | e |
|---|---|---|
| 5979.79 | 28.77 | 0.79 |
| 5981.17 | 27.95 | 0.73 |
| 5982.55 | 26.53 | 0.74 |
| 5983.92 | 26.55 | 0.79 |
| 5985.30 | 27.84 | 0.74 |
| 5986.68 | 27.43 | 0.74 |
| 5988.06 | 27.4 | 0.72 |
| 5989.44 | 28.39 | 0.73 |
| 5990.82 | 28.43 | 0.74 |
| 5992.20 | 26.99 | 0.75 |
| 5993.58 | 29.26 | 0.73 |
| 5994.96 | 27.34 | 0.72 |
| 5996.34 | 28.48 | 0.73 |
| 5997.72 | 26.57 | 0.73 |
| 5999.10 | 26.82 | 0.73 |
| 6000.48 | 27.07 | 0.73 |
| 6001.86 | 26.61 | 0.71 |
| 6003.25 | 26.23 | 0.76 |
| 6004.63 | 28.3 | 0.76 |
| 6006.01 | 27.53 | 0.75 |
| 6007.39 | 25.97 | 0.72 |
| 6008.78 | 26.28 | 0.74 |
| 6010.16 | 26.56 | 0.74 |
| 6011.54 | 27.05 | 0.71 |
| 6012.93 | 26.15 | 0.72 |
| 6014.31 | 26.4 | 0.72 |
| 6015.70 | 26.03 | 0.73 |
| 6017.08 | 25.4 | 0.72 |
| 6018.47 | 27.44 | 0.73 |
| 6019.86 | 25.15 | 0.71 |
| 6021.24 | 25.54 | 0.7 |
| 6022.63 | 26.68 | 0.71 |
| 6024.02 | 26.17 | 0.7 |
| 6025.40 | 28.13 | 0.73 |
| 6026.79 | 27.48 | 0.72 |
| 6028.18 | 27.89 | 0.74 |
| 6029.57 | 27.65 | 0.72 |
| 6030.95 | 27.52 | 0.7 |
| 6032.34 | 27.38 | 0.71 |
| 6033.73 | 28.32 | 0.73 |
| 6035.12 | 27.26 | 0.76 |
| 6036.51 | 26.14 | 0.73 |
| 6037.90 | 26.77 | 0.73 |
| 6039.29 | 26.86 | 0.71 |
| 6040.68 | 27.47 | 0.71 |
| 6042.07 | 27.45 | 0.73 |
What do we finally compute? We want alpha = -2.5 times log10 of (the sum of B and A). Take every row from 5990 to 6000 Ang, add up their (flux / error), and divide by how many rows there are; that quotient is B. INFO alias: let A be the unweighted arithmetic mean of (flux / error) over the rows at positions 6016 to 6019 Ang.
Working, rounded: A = 36.43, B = 37.8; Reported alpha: -4.68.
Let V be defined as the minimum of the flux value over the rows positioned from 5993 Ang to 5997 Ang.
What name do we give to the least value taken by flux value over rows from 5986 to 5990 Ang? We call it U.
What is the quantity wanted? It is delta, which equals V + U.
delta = 54.7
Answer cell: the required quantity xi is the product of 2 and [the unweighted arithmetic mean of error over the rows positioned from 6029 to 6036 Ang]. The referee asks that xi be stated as 1.45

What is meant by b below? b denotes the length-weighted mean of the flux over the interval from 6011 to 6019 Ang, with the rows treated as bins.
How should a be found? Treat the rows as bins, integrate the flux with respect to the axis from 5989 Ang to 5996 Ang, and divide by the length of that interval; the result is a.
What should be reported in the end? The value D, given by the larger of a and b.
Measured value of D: 28.1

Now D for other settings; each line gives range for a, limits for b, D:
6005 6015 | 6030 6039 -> 27.2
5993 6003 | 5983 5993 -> 27.6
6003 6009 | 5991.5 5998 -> 27.8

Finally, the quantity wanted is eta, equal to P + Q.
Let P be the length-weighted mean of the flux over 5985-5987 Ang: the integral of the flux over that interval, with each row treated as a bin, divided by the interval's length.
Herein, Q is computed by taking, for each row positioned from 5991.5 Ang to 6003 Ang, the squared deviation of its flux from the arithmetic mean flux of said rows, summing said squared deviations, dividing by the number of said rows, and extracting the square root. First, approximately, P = 27.6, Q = 0.91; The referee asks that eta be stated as 28.5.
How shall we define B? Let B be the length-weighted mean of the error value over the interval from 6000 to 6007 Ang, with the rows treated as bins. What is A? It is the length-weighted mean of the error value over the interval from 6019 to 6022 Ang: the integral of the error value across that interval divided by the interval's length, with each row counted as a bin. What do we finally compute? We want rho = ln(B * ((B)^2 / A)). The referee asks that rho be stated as -0.55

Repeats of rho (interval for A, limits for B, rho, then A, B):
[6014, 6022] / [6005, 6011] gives -0.58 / 0.718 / 0.739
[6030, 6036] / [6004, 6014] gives -0.61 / 0.726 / 0.734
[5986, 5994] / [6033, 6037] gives -0.60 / 0.735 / 0.740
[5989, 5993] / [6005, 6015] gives -0.64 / 0.740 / 0.730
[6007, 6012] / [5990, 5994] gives -0.59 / 0.729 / 0.740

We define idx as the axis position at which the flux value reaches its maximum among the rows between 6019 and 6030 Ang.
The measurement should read 6025.40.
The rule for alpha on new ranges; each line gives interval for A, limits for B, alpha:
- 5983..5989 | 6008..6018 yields -4.66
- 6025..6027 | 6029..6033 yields -4.72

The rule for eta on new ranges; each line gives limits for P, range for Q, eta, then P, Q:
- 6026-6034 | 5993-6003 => 28.6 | 27.7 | 0.95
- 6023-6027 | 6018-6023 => 28.1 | 27.2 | 0.91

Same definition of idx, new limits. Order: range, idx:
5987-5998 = 5993.58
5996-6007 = 5996.34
